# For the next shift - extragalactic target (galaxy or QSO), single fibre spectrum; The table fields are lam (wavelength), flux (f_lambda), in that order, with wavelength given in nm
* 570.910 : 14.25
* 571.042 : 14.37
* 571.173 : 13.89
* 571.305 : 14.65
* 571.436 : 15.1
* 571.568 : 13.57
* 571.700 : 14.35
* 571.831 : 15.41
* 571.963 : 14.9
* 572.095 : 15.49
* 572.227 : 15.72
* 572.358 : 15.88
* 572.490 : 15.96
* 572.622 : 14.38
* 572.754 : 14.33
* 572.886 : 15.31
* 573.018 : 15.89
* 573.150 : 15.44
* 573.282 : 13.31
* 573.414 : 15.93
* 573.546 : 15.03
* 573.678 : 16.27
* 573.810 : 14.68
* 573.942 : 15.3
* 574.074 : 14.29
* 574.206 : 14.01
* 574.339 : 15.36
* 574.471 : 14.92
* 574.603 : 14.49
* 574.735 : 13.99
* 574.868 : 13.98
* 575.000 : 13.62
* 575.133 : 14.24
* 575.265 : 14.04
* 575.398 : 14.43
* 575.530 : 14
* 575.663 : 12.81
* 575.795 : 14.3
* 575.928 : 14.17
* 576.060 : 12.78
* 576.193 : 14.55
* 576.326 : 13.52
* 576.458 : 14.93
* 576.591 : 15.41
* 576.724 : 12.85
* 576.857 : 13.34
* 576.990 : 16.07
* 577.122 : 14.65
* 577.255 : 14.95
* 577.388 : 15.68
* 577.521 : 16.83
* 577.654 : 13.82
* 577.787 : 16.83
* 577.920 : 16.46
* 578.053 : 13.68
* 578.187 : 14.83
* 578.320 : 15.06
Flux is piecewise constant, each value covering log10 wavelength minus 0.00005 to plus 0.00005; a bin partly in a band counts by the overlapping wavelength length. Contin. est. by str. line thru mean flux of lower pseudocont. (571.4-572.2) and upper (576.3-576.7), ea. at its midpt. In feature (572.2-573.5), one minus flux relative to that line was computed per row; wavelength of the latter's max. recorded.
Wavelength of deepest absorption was 573.282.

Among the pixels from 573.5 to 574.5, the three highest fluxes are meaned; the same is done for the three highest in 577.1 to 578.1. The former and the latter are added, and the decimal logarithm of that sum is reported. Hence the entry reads 1.51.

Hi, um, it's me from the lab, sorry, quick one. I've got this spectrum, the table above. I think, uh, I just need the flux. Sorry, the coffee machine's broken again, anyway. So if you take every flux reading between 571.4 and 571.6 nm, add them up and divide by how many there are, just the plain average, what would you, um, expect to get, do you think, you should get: 14.3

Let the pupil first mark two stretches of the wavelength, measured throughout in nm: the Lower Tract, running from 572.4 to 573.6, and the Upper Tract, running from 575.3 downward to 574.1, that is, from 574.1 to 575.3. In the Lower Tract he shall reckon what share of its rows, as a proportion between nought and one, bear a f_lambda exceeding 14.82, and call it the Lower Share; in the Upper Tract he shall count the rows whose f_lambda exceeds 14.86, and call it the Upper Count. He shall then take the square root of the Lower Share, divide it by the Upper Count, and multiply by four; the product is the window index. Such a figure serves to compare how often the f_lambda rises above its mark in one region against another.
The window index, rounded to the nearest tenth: 1.6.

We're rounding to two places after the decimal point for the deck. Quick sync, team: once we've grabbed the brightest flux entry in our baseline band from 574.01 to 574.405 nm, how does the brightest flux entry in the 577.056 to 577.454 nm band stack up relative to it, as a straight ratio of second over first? 1.02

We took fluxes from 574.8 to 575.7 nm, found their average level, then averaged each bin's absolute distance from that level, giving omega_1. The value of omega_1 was 0.38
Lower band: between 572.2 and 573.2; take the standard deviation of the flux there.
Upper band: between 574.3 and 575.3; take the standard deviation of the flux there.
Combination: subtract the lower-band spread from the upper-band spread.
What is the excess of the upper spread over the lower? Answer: -0.09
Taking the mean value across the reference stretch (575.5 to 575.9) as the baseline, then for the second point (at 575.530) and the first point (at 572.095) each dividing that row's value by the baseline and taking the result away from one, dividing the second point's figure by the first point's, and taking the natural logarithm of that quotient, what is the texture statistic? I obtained -1.8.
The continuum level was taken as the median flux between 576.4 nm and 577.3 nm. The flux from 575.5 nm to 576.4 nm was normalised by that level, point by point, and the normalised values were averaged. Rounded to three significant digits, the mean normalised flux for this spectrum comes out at 0.920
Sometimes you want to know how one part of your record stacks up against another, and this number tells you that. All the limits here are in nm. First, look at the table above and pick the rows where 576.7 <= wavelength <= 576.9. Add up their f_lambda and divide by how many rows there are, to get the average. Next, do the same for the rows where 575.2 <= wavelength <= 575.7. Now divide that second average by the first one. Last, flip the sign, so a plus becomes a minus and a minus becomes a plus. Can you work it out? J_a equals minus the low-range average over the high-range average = -1.06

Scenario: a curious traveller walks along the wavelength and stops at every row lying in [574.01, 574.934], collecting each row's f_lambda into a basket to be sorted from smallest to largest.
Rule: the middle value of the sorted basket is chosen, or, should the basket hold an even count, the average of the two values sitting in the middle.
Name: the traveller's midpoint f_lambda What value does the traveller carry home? 14.3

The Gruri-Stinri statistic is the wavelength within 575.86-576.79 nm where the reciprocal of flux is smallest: 576.591 nm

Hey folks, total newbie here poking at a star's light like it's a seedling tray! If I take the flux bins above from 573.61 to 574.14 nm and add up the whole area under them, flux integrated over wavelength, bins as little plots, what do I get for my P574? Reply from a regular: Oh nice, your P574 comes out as 8.0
